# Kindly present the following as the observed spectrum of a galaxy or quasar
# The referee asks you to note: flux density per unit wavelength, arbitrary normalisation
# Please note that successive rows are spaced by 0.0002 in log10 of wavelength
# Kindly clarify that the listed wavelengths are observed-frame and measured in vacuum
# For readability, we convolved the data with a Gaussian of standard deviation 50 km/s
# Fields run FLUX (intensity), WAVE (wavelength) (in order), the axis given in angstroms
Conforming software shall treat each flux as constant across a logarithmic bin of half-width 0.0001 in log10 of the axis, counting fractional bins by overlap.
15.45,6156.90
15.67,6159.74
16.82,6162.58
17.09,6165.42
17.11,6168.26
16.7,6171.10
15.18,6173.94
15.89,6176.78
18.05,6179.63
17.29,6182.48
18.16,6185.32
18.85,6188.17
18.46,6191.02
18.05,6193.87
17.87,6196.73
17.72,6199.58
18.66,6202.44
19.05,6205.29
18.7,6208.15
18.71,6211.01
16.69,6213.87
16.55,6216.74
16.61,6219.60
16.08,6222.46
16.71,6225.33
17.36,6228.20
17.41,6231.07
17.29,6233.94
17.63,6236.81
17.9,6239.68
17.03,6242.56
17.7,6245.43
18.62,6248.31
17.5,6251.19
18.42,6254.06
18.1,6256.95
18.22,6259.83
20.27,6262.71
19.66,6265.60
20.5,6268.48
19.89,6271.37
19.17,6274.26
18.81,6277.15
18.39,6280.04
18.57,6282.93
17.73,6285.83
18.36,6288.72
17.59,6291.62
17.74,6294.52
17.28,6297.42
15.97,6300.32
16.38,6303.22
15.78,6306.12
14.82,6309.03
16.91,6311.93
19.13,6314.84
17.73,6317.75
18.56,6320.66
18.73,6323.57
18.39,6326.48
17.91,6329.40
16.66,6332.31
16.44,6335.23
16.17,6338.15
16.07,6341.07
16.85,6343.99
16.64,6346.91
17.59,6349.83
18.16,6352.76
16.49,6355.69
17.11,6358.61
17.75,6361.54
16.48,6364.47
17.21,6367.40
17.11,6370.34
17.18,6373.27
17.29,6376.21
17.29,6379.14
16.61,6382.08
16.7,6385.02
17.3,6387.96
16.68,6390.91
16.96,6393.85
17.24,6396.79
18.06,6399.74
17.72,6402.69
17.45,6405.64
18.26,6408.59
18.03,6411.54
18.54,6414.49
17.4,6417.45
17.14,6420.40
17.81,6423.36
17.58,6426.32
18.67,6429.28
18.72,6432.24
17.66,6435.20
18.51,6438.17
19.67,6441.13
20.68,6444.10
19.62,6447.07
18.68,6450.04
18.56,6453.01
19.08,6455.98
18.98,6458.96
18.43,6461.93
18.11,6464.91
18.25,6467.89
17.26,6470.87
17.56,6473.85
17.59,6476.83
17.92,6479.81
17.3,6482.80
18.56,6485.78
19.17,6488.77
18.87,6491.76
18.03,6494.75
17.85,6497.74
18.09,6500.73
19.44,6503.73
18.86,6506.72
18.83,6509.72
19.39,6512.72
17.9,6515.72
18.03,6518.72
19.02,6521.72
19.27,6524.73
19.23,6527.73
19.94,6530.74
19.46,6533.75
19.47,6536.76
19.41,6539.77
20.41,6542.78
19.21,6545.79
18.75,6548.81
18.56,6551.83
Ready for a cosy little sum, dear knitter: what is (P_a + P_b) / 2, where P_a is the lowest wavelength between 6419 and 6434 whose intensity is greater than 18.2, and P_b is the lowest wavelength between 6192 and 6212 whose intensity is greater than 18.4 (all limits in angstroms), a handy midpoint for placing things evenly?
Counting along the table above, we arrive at 6315.9 angstroms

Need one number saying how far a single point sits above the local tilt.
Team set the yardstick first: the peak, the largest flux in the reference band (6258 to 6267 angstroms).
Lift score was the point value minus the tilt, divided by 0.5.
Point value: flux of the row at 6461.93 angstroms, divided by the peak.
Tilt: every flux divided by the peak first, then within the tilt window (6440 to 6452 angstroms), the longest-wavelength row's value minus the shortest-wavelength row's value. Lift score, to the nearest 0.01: 1.92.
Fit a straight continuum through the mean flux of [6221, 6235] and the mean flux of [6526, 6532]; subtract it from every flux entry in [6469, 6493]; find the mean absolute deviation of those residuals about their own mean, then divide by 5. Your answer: 0.116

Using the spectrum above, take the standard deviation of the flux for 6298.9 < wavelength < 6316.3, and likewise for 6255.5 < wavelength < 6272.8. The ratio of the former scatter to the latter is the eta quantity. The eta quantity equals 1.4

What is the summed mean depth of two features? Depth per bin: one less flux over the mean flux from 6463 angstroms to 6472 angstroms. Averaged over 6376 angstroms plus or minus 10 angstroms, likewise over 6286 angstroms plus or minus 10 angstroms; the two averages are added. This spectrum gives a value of 0.03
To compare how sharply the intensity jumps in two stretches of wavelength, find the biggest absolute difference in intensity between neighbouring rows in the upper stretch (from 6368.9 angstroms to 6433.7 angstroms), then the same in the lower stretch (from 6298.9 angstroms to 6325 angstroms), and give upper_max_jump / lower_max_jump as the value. 0.51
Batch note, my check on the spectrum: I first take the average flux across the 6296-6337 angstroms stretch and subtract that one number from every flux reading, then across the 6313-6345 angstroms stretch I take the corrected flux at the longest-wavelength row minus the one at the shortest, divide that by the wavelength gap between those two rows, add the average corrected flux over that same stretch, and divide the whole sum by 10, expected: 0.02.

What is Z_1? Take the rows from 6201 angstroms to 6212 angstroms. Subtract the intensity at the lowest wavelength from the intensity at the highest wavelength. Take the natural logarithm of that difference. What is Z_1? -3.0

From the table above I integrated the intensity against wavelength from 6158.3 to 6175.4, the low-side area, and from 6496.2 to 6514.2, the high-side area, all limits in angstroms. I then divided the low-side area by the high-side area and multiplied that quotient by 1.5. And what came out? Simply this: 1.25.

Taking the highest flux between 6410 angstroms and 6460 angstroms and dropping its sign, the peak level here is 20.7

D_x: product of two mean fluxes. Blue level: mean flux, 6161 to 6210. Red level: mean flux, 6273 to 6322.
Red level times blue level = 310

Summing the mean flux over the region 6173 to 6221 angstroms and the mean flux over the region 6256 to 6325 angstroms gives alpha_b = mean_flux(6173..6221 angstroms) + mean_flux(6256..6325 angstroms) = 35.8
